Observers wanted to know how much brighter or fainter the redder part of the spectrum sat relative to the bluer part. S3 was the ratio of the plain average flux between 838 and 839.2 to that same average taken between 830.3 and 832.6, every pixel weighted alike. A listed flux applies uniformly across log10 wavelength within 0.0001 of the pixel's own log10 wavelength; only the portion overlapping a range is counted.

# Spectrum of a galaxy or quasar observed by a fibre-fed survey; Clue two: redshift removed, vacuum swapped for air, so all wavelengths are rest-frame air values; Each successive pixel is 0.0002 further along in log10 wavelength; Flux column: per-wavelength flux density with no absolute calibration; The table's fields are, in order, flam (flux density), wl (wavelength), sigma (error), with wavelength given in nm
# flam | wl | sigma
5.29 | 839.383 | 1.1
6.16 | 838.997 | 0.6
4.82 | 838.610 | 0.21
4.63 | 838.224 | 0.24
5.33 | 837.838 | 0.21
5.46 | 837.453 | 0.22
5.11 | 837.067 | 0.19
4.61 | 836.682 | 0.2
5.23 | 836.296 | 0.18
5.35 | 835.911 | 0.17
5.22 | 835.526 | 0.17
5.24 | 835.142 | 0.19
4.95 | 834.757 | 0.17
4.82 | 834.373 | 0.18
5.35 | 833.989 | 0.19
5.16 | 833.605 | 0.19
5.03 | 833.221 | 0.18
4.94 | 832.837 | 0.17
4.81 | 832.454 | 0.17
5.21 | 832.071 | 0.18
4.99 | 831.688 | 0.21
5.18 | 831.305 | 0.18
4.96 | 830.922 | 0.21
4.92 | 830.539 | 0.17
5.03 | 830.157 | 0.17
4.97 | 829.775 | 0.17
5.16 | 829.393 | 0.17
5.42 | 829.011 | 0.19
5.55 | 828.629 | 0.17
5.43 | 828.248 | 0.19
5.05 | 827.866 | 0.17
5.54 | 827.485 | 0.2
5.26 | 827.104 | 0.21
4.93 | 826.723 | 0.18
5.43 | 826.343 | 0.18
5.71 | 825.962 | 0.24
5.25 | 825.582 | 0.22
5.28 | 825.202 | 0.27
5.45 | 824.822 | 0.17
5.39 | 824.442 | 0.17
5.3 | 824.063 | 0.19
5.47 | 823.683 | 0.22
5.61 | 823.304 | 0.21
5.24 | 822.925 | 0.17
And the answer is 1.038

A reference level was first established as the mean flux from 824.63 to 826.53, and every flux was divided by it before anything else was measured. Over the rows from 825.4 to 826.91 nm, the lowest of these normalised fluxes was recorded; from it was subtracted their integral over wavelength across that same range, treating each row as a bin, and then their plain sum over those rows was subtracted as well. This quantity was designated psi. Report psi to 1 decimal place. -4.5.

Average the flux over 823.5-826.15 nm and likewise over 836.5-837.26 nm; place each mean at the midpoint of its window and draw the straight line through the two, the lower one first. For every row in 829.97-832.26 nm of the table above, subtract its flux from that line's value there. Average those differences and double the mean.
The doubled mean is 0.15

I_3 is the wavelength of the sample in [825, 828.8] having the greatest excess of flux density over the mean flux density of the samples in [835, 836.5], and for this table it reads 825.962 nm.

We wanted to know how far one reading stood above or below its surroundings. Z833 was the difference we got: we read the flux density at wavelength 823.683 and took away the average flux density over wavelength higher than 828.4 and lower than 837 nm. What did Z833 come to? 0.37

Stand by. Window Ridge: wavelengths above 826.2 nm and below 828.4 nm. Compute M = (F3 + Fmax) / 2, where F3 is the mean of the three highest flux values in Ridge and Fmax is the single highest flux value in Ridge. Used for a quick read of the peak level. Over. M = 5.5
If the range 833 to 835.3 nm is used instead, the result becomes 5.3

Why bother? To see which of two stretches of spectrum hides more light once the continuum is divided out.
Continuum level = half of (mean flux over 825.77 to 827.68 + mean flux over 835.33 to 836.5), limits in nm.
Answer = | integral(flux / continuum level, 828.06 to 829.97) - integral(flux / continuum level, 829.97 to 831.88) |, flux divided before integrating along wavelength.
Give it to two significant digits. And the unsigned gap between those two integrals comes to 0.10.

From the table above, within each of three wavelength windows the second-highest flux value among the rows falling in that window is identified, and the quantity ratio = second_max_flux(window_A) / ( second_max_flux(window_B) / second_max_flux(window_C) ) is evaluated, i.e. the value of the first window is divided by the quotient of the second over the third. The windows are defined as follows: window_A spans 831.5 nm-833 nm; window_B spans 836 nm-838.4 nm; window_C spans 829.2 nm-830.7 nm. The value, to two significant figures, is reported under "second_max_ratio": 4.7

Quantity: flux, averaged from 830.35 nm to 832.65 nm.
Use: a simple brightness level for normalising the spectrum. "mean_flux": 5.01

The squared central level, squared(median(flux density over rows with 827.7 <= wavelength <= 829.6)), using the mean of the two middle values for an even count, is 29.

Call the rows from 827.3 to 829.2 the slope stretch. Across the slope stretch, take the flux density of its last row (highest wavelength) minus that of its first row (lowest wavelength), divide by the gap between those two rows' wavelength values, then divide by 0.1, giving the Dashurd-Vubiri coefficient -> -0.8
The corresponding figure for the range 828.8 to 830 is -5.9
